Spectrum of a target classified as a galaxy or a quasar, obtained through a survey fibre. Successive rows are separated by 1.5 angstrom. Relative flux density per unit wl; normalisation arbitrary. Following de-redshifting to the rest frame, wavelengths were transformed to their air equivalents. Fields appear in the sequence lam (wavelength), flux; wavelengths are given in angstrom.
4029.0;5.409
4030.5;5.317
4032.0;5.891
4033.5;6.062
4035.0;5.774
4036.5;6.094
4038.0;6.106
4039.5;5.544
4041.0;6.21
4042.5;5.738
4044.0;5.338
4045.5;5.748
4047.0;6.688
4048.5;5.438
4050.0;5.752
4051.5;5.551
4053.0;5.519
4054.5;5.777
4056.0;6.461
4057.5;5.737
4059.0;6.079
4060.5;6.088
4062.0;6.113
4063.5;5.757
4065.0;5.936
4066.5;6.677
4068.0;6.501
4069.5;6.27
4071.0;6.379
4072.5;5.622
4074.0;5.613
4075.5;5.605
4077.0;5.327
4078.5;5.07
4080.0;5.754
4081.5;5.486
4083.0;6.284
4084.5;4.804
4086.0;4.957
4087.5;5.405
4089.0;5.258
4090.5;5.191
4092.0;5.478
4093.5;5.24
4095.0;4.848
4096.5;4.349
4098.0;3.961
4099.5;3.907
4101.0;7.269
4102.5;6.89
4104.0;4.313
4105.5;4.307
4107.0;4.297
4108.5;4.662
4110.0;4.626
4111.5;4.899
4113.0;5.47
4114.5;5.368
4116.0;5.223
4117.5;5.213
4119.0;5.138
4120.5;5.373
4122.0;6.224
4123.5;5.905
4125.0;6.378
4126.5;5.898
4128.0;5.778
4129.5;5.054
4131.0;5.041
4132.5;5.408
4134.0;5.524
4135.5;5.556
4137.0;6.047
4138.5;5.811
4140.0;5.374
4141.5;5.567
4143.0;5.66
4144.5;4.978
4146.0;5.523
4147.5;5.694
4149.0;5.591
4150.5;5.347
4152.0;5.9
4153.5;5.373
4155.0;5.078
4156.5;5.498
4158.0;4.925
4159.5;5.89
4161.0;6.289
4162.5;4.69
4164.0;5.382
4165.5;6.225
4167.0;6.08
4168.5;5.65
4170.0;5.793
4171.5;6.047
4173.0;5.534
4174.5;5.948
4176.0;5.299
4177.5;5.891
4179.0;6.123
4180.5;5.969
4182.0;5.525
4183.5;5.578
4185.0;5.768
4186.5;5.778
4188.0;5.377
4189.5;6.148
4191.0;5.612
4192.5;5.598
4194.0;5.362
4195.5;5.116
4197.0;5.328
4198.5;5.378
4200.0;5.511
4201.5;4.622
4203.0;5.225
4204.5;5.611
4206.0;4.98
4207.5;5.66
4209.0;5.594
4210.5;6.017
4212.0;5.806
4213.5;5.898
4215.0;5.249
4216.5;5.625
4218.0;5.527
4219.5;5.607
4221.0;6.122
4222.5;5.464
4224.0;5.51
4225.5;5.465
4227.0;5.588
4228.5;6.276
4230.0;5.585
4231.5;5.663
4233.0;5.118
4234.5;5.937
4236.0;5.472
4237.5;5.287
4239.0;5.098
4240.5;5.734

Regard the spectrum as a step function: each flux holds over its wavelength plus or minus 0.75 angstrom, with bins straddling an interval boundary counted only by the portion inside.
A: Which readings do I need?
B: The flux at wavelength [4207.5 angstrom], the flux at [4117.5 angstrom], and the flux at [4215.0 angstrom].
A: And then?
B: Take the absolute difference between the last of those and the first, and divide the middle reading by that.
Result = 13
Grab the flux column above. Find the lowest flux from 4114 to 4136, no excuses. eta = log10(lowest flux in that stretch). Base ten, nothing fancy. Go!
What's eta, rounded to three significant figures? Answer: 0.703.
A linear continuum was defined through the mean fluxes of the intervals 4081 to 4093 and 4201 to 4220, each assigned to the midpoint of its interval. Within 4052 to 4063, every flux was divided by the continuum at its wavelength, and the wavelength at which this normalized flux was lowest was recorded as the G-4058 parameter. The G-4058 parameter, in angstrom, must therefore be 4053.0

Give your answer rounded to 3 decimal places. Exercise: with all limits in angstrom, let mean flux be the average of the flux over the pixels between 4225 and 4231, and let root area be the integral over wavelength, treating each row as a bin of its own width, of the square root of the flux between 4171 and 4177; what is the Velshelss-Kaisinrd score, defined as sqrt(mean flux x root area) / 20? 0.453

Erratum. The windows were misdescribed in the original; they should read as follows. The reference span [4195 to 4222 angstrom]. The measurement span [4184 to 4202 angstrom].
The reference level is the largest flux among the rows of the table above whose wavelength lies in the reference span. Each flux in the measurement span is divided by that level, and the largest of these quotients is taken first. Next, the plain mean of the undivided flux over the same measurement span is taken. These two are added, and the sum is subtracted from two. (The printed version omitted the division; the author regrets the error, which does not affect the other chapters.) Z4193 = -4.5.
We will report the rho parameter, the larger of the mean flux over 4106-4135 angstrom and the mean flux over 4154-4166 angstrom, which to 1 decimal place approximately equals 5.5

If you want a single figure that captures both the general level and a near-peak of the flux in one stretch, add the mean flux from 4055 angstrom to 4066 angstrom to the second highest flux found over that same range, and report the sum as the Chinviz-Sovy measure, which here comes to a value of 12.1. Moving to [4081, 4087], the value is 10.9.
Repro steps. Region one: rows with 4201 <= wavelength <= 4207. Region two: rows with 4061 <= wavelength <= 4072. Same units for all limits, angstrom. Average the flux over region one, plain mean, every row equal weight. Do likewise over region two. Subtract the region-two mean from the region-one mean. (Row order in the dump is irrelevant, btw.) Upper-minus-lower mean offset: -1.1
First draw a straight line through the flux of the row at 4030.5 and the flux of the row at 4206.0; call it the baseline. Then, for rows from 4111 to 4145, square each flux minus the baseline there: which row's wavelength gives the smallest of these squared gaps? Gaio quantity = 4119.0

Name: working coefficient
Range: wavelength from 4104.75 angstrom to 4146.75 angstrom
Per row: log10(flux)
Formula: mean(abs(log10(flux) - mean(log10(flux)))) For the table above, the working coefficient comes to 0.033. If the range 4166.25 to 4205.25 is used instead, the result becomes 0.021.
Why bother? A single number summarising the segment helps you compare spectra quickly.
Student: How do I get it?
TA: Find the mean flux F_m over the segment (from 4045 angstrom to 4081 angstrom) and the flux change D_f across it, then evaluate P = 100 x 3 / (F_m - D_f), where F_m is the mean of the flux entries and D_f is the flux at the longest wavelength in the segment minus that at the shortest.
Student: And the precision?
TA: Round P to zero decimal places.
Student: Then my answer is 51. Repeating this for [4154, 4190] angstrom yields 65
